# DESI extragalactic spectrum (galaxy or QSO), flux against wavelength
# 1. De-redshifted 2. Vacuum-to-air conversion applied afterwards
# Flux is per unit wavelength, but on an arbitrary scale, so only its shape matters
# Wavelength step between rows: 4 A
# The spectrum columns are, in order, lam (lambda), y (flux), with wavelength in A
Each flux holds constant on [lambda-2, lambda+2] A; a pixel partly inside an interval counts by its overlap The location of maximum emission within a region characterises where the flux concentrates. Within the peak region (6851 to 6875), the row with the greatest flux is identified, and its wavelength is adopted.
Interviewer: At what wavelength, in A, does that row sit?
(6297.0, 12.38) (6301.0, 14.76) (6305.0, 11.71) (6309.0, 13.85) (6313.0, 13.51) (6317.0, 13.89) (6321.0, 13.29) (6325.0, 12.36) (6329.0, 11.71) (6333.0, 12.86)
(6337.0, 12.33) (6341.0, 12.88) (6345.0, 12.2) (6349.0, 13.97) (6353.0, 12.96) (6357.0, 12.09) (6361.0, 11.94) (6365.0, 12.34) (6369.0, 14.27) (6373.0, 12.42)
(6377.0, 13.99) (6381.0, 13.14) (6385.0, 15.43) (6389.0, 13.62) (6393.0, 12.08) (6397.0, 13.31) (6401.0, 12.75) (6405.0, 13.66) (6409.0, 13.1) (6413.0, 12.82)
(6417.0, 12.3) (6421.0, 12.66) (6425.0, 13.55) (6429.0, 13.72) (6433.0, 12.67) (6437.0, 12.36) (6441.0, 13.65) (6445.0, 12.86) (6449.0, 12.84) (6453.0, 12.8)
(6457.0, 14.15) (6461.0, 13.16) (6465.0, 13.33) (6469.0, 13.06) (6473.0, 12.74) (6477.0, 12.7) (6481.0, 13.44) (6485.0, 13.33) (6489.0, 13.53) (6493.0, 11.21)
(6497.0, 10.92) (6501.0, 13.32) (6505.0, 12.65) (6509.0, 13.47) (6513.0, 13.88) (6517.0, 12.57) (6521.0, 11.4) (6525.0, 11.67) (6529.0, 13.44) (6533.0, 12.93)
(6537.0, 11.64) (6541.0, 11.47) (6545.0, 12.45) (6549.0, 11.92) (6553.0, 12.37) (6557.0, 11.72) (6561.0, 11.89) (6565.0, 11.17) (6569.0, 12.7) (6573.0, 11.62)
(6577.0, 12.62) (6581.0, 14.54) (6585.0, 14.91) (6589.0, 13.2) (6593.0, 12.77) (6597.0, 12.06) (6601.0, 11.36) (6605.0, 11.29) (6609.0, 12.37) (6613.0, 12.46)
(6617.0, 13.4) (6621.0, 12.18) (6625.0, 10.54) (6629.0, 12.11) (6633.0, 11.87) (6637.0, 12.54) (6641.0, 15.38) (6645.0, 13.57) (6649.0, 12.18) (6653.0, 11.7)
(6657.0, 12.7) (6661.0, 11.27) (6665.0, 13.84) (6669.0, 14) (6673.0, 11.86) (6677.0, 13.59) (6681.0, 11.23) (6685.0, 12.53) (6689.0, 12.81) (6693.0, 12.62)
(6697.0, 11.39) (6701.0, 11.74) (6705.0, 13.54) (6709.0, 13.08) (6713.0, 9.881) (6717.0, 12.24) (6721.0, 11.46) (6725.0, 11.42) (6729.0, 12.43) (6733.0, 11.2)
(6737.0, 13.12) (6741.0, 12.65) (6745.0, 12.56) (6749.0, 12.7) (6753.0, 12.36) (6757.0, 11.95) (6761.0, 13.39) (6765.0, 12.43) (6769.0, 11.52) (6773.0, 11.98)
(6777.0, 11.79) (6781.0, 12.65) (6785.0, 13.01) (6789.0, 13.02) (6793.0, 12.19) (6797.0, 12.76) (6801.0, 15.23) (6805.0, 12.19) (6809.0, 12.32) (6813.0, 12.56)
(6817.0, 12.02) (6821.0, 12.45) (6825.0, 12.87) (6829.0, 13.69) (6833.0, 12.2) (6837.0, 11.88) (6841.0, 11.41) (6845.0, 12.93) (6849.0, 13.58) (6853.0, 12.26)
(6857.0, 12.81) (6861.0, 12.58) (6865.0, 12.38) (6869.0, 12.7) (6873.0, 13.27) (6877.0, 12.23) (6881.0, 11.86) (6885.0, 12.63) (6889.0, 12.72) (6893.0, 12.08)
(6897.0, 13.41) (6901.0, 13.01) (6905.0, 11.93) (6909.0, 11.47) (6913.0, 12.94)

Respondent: 6873.0 A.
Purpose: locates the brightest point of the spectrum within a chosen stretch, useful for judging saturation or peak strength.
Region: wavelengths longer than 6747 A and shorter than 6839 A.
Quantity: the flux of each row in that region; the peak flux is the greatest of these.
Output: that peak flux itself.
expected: 15.23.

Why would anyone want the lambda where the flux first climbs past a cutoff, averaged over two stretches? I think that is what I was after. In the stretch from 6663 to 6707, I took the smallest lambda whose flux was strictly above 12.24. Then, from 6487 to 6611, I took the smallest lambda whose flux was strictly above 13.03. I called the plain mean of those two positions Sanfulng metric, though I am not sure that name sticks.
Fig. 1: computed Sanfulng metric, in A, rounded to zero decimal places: 6577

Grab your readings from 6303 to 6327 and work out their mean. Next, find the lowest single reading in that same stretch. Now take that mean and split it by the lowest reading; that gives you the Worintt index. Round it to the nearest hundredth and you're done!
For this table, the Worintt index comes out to 1.12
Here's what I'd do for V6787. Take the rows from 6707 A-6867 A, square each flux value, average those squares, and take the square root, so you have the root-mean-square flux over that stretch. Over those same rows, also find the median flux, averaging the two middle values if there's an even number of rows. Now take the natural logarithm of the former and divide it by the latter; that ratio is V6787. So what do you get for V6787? 0.203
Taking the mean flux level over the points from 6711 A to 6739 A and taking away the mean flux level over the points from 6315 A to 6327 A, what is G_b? -1.5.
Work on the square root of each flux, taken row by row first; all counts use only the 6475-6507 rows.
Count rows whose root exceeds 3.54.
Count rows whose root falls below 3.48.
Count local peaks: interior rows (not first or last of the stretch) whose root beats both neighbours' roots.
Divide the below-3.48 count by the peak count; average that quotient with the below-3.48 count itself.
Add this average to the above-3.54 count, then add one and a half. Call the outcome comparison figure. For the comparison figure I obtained 8.8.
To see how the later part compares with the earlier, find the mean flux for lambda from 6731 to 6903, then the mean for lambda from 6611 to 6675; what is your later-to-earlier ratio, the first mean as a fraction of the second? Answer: 1.00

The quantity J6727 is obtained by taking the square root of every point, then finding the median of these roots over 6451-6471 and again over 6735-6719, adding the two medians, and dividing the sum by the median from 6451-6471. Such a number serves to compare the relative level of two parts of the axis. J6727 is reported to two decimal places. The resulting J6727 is 1.93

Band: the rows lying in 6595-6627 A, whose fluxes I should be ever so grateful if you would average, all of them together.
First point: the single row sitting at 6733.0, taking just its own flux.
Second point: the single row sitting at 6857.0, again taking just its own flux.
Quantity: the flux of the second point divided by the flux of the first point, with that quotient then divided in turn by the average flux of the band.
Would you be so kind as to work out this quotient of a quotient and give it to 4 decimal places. 0.0957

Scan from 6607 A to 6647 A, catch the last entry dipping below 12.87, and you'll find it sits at 6637.0 A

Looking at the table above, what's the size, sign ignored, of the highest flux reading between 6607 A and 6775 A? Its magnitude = 15.4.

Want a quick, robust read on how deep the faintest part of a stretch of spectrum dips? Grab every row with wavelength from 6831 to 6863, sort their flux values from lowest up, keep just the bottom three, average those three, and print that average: 11.8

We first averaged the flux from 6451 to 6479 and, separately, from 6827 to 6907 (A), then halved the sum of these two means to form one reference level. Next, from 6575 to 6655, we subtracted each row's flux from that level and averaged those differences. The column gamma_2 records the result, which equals 0.20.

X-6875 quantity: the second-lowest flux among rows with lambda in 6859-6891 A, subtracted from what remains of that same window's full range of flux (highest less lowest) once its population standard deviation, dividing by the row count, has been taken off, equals -11.2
